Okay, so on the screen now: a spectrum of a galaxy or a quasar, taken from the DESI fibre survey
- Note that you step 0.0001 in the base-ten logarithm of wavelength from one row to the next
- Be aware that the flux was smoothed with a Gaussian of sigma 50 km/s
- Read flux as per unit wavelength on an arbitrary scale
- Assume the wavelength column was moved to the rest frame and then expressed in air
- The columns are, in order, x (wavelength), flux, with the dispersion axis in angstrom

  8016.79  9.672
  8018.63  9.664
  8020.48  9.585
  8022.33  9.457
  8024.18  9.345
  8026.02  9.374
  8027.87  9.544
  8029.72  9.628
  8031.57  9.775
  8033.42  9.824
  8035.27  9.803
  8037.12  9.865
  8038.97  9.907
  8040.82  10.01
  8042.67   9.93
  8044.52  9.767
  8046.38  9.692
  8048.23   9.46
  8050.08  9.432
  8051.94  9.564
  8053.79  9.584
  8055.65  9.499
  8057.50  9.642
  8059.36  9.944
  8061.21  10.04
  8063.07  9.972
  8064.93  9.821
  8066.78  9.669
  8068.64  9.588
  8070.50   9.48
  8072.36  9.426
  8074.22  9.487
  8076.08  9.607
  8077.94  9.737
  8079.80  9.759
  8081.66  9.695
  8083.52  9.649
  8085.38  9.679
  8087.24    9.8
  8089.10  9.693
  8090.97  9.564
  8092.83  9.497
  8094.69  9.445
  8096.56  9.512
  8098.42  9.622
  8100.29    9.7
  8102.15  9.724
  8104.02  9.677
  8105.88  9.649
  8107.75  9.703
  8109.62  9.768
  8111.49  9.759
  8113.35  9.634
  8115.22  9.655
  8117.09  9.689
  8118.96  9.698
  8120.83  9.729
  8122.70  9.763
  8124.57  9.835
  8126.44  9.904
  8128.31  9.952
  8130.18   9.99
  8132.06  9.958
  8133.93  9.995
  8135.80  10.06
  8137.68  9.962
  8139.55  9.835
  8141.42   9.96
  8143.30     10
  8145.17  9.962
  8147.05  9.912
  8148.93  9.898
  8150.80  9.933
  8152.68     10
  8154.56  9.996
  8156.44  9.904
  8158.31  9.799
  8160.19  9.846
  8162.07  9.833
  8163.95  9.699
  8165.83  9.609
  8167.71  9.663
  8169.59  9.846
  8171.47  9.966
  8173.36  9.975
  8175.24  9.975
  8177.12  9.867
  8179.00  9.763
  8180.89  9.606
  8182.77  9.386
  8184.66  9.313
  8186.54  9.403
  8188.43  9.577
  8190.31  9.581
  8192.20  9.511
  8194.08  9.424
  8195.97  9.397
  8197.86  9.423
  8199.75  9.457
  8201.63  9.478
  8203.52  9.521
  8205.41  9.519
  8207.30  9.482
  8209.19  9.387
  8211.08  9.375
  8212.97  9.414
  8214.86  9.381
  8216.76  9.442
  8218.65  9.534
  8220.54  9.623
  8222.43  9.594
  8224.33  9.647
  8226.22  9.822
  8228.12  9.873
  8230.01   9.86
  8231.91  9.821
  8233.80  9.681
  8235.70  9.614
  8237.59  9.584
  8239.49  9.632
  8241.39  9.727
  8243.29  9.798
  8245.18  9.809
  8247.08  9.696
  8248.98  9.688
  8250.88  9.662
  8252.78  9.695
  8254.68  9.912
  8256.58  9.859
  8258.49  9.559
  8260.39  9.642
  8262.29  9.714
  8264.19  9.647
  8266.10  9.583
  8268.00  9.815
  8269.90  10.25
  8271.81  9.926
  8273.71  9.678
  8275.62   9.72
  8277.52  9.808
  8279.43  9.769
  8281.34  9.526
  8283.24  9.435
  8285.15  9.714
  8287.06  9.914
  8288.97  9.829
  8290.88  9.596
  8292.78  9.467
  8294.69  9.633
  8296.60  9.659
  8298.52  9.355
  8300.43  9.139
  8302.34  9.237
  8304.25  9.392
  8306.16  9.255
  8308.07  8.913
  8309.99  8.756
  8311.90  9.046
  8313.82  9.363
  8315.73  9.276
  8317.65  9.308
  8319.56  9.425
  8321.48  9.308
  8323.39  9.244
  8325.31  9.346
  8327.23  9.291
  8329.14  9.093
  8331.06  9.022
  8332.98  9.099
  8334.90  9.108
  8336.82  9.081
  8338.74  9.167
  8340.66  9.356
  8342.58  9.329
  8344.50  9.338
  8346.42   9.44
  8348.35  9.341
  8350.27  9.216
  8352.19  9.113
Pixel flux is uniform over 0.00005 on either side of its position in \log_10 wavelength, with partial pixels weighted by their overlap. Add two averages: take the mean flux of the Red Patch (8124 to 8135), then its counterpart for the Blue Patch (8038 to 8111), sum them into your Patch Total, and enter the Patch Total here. 19.62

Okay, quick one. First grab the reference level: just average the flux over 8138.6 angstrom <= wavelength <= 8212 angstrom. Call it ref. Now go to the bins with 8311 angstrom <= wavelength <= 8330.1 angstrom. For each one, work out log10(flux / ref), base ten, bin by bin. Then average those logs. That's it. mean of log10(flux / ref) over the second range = -0.019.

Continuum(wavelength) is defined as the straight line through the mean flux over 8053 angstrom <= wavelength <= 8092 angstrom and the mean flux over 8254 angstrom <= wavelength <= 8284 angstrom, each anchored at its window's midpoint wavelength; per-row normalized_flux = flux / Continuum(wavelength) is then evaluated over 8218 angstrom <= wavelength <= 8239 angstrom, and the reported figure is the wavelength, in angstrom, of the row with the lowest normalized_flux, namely 8218.65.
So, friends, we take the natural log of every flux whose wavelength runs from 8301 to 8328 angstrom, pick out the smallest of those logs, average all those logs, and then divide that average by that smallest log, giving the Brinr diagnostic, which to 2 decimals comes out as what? 1.02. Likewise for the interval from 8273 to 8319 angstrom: 1.03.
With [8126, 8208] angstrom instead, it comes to 1.02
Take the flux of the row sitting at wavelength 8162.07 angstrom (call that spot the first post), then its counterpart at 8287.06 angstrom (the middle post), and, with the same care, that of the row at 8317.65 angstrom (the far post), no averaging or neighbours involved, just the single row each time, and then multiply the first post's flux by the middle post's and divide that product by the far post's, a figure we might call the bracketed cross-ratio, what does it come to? 10.5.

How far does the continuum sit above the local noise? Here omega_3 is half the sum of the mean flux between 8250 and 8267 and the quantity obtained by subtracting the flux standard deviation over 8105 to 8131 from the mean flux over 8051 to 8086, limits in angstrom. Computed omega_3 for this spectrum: 9.63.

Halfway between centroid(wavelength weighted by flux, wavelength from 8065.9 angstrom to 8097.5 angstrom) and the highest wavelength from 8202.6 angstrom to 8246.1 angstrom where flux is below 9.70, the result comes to 8160.6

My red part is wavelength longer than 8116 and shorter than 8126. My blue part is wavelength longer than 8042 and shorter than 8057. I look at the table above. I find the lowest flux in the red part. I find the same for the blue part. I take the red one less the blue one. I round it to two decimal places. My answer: 0.26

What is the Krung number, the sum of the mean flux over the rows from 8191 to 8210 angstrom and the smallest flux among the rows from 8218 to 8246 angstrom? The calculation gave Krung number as 19.0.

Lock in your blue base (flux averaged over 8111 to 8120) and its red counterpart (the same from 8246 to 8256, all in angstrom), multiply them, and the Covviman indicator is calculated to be 94.3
